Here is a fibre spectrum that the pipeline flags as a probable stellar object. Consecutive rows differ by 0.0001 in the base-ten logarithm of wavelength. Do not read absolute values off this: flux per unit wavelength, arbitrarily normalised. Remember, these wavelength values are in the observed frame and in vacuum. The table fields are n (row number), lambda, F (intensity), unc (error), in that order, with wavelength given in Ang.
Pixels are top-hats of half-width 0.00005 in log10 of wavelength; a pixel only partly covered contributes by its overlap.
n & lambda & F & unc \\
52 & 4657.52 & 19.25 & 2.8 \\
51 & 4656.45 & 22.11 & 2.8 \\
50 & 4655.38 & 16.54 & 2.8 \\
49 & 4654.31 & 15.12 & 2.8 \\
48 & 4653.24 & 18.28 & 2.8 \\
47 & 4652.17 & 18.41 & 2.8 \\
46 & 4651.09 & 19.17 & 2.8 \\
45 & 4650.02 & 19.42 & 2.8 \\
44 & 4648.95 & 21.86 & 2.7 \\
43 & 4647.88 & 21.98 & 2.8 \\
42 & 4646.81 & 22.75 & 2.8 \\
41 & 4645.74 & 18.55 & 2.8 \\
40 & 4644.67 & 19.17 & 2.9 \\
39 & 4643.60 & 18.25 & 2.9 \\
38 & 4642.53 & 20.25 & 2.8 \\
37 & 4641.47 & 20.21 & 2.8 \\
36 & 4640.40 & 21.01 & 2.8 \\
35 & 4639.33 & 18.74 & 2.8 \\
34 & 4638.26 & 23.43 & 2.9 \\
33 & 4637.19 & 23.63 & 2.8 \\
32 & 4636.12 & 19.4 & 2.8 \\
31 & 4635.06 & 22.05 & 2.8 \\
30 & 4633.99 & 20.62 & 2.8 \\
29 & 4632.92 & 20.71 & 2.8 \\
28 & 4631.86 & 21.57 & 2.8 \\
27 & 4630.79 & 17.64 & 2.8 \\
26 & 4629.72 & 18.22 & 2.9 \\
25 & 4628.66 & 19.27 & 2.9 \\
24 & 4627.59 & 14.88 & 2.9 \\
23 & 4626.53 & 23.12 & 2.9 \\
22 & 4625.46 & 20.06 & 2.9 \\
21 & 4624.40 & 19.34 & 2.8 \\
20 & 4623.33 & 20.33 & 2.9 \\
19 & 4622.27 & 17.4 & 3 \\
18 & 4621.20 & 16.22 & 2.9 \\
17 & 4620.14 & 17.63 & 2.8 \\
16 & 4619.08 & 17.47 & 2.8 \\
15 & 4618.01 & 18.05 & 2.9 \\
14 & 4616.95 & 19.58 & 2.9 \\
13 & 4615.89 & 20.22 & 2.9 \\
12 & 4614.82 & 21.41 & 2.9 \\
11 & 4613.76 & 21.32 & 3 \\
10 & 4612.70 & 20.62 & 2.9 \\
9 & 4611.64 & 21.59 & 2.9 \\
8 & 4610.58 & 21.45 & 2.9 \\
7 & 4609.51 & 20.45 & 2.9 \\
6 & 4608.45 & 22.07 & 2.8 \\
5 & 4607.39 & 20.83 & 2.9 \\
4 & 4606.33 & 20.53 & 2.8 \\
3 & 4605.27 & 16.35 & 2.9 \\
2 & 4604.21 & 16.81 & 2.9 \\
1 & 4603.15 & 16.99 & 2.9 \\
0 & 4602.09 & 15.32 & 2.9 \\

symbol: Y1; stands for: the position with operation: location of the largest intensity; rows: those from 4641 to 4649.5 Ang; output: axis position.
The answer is 4646.81 Ang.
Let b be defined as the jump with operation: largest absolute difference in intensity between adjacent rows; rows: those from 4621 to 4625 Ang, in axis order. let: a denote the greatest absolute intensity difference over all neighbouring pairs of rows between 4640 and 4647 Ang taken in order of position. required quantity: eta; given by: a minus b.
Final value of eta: 1.3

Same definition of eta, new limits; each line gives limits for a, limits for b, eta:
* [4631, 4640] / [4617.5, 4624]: 1.8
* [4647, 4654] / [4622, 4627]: -0.6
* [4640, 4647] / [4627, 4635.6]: -0.2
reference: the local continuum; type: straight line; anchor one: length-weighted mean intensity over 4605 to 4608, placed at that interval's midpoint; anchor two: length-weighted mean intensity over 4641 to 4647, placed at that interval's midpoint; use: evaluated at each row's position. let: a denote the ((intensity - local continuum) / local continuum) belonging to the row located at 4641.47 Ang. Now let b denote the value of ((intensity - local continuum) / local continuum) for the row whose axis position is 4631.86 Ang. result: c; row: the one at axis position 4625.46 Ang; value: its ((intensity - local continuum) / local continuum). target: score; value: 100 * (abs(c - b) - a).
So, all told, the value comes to 5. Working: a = 0.03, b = 0.10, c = 0.02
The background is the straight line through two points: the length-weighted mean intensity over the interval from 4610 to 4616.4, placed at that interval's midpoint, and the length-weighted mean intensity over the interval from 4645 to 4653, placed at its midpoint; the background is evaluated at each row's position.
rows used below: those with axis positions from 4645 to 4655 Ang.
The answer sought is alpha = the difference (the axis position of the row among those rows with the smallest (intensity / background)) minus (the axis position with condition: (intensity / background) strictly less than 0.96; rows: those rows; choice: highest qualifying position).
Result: 0.0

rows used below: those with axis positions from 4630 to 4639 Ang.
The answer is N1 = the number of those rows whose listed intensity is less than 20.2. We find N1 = 2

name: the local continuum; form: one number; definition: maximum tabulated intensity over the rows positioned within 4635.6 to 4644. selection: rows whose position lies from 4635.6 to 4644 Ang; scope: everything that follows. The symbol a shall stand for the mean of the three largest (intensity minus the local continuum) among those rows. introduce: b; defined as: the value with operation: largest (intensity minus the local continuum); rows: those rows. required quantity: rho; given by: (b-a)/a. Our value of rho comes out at -1.00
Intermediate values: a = -0.9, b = 0.0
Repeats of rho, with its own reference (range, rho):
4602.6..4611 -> -0.28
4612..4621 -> -0.12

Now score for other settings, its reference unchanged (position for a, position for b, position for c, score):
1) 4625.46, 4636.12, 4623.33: 3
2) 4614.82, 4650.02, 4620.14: -1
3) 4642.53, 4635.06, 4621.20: 27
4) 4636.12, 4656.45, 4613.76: 5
